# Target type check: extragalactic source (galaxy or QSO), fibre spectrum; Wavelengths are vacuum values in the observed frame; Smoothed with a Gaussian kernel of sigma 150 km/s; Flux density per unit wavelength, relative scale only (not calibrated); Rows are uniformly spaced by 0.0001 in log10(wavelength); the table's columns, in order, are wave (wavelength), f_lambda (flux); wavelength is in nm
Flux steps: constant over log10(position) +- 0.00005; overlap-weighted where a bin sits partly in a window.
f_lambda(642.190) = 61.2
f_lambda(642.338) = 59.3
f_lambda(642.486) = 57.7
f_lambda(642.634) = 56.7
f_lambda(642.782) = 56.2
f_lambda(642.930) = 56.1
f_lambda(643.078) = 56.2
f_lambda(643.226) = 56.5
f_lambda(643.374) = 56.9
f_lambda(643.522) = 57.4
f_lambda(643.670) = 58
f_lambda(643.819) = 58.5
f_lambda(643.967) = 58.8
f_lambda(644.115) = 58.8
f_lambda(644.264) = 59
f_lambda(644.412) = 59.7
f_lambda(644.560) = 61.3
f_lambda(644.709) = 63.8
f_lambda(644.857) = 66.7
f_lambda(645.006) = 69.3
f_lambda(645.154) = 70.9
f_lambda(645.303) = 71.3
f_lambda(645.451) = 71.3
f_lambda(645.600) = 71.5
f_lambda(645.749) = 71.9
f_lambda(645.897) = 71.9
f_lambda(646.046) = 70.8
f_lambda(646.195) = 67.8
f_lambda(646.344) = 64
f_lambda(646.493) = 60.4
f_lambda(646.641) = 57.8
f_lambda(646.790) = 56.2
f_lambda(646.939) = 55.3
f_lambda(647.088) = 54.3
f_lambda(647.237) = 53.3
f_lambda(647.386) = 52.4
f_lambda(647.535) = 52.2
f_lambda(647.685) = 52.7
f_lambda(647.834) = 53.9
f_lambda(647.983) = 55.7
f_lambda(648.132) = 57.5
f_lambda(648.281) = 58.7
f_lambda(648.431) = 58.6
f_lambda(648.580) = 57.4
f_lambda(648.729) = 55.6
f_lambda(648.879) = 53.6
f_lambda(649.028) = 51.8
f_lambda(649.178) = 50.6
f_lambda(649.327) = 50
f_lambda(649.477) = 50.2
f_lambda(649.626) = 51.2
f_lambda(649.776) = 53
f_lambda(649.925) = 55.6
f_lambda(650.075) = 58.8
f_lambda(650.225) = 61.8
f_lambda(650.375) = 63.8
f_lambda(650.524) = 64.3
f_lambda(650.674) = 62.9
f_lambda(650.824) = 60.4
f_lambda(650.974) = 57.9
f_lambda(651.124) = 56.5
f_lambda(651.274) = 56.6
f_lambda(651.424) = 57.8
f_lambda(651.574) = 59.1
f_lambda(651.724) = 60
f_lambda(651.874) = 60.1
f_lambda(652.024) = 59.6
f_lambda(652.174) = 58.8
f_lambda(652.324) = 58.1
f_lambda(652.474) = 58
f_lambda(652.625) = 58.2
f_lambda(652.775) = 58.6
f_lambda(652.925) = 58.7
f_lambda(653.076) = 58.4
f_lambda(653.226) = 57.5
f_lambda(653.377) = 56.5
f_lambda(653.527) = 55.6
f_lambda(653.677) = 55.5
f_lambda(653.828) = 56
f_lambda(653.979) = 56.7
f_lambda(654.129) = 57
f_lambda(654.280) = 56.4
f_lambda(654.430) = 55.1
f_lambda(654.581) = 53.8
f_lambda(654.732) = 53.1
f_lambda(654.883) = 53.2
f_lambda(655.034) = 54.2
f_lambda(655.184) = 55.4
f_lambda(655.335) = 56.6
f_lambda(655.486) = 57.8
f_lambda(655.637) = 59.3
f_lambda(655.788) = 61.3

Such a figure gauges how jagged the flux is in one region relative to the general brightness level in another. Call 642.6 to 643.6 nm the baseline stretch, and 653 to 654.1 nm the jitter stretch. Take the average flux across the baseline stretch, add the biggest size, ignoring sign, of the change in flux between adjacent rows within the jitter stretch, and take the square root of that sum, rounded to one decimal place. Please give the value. 7.6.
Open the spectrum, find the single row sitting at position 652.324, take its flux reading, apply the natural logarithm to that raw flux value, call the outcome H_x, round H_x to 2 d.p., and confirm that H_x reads 4.06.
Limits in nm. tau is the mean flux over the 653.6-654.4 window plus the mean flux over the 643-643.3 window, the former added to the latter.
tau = 113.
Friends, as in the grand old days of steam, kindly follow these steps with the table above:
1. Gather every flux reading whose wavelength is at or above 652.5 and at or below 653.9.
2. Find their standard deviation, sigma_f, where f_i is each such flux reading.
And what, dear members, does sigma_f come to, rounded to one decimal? 1.3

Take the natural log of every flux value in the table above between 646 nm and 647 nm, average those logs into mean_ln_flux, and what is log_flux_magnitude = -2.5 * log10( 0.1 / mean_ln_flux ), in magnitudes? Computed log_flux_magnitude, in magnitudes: 4.04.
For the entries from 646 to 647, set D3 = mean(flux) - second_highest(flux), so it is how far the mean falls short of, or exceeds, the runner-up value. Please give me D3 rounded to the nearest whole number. -6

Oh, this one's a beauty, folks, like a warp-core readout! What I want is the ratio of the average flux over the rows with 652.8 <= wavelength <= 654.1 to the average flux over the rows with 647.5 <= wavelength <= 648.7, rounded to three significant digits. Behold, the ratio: 1.02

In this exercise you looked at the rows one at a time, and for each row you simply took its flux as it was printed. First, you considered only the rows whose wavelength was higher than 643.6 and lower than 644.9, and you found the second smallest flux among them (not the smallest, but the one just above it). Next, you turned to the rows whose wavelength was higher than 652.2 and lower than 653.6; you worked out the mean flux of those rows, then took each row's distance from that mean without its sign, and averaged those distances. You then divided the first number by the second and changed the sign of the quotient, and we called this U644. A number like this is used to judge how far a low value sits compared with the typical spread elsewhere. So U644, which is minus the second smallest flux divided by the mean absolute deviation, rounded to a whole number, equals -73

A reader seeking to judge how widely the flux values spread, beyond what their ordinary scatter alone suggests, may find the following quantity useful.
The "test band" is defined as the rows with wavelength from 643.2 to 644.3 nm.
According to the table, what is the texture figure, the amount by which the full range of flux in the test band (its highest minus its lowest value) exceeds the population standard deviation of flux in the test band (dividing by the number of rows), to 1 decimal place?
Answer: 1.6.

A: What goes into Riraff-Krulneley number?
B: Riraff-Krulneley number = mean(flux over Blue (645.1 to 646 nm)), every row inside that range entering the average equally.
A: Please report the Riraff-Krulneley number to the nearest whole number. 71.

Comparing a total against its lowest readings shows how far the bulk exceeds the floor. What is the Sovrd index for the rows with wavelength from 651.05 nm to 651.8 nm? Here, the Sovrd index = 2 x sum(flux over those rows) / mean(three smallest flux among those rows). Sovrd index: 10.2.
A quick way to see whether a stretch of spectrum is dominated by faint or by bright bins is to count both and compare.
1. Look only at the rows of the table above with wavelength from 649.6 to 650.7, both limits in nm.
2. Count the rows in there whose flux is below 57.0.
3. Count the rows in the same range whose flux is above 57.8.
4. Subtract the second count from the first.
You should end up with -2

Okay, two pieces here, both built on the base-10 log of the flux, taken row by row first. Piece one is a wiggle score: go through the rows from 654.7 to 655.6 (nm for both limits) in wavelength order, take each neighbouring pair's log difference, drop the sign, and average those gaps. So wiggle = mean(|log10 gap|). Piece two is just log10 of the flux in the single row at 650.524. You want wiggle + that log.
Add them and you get 1.82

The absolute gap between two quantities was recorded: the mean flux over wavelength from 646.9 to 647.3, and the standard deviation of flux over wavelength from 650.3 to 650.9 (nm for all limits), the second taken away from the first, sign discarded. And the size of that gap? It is 53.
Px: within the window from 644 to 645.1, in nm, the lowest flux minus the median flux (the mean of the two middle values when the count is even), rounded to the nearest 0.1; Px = -2.5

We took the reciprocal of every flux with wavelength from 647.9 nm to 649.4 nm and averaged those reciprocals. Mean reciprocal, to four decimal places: 0.0183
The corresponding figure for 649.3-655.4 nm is 0.0176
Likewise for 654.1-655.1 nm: 0.0183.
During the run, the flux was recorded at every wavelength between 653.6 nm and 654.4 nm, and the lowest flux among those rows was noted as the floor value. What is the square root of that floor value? 7.45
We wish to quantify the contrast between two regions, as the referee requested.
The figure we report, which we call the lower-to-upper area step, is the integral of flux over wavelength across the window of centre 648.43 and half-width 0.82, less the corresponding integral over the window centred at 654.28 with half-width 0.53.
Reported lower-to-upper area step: 32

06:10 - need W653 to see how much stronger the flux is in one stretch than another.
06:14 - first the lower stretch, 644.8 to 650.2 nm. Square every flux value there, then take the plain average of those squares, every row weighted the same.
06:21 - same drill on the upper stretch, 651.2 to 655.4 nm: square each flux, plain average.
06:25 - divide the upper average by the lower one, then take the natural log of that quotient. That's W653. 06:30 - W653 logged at -0.1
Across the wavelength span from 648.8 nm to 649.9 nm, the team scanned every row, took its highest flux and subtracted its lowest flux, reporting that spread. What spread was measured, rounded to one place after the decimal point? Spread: 3.6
